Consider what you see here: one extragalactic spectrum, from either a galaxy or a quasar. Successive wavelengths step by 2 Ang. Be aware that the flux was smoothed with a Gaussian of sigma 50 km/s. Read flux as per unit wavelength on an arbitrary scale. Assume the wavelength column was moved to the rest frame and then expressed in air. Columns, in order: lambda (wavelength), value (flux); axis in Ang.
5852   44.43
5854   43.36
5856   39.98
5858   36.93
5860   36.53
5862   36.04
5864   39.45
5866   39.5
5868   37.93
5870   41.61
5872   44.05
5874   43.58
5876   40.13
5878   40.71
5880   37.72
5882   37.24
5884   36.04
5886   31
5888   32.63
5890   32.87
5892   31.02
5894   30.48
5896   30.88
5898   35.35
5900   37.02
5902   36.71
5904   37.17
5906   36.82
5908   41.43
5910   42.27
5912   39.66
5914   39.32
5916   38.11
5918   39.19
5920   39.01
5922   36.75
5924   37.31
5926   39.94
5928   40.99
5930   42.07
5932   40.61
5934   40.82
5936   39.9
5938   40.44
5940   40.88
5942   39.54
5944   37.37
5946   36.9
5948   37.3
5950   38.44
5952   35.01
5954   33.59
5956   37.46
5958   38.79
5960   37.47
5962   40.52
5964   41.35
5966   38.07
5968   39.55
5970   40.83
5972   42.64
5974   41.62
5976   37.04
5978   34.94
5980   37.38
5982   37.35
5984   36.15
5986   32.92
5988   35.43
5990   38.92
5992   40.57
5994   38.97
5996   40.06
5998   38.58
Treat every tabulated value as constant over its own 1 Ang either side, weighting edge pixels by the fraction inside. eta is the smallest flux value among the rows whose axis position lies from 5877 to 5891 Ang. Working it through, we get 31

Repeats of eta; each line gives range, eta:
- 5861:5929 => 30.48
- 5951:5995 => 32.92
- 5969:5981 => 34.94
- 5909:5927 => 36.75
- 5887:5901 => 30.48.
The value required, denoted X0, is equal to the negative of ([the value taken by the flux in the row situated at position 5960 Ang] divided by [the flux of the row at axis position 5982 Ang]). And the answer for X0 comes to -1.00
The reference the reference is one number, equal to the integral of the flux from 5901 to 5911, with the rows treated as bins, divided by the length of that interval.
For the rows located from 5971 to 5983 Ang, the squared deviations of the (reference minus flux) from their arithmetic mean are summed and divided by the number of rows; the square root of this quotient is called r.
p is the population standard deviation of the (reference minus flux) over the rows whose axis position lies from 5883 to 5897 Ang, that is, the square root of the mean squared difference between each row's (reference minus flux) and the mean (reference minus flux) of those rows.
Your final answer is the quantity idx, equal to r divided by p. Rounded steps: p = 1.81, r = 2.7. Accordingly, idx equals 1.5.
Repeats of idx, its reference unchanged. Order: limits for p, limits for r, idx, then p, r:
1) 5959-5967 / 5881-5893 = 1.5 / 1.62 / 2.4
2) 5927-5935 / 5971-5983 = 4.8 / 0.56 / 2.7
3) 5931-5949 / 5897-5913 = 1.5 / 1.55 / 2.3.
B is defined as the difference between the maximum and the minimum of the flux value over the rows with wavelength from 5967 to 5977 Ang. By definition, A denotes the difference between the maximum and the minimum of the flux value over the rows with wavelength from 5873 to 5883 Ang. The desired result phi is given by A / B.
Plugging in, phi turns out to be 1.1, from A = 6.3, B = 5.6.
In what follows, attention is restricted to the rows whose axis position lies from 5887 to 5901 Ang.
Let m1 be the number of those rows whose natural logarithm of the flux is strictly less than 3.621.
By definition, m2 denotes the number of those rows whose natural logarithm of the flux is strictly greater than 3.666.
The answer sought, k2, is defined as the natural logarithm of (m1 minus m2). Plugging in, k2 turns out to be 1.9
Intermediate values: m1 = 7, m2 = 0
